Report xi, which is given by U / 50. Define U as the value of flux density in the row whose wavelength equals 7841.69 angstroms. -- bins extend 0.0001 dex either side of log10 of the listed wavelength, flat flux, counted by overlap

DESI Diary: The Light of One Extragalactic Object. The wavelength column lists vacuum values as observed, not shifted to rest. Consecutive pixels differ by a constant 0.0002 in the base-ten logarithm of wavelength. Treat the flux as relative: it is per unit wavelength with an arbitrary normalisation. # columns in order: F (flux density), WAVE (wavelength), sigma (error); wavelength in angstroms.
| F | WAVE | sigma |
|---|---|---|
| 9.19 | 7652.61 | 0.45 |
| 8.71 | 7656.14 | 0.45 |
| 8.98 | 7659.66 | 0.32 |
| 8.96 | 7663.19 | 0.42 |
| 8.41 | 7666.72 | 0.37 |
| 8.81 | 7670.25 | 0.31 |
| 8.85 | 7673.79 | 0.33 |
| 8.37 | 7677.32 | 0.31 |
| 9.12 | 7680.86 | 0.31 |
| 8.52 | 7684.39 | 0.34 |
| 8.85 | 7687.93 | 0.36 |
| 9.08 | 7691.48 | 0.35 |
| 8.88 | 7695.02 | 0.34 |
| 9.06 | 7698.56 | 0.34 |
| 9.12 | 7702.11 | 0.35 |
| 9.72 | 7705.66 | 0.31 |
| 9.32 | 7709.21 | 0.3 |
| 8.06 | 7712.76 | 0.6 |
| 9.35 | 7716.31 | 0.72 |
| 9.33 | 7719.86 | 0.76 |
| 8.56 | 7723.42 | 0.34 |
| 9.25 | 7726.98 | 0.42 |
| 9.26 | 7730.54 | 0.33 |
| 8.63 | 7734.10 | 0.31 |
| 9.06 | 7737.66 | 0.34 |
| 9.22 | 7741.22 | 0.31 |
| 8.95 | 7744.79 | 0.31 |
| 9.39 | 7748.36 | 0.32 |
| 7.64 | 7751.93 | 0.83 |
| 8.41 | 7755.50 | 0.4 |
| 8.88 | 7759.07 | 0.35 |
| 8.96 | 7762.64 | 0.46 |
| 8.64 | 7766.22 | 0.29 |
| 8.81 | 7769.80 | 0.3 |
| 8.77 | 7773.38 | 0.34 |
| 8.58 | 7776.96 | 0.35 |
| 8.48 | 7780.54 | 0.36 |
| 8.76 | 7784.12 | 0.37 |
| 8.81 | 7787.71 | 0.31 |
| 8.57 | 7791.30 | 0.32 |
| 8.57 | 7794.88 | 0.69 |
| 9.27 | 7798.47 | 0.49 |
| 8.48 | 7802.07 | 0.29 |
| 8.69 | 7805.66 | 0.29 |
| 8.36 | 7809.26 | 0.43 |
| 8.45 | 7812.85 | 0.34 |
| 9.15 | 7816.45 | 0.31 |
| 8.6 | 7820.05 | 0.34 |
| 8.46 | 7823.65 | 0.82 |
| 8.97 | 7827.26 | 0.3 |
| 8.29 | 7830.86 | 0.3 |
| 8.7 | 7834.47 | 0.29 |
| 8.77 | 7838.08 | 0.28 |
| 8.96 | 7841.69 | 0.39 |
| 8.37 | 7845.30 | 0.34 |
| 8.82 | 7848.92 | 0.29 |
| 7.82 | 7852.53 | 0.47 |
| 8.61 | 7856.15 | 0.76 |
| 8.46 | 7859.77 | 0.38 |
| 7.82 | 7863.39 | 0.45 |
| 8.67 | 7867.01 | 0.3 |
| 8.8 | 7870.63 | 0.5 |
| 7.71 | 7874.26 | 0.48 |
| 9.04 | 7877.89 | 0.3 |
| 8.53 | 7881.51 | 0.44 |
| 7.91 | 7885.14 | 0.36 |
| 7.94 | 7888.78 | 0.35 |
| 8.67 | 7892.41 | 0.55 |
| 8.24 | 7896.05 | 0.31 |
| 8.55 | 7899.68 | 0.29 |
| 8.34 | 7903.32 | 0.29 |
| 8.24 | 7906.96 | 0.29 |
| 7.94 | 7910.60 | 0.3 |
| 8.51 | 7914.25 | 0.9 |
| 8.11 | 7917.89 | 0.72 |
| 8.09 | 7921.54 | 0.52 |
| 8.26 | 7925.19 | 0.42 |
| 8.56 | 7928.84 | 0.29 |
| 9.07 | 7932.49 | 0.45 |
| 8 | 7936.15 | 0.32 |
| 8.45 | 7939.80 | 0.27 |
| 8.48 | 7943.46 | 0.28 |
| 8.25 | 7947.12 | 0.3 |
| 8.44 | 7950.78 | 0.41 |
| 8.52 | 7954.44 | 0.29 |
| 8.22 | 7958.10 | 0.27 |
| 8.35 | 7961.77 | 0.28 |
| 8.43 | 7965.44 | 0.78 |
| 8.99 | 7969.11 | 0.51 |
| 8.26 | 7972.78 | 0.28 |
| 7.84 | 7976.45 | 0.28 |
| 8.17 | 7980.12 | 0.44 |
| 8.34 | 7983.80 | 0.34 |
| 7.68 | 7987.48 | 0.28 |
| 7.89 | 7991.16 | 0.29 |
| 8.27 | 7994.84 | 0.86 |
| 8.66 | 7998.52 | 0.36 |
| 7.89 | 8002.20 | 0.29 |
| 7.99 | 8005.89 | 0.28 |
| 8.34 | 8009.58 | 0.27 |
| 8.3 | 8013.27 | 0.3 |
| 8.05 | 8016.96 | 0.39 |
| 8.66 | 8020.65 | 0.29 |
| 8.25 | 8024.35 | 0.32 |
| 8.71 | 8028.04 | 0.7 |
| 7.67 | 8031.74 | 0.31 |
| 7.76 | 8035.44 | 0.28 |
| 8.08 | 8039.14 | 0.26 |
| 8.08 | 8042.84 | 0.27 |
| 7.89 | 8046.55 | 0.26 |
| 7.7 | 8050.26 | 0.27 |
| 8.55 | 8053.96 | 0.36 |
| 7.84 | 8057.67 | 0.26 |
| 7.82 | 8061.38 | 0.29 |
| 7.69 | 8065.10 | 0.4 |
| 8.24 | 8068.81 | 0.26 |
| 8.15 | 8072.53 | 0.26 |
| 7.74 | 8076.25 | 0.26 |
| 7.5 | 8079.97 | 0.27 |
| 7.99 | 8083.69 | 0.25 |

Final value 0.179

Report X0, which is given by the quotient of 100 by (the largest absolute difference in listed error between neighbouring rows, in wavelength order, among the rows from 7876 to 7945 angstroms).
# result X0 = 167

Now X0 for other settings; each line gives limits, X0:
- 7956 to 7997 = 175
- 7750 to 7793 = 233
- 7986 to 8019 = 175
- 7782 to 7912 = 192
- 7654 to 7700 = 769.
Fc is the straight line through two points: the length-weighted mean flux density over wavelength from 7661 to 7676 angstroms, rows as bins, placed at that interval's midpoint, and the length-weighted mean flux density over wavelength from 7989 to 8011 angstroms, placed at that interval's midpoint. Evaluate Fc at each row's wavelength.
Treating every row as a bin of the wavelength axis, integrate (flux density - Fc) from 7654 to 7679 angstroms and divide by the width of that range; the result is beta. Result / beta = 0.0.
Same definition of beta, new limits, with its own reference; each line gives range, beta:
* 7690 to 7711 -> 0.5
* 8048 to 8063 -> -0.1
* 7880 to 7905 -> 0.0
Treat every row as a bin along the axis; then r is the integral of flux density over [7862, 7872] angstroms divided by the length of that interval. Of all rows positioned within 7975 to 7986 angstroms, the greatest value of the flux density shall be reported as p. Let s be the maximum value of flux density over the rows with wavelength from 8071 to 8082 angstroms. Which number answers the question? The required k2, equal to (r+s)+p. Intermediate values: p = 8.34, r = 8.44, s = 8.15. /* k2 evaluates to 24.9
